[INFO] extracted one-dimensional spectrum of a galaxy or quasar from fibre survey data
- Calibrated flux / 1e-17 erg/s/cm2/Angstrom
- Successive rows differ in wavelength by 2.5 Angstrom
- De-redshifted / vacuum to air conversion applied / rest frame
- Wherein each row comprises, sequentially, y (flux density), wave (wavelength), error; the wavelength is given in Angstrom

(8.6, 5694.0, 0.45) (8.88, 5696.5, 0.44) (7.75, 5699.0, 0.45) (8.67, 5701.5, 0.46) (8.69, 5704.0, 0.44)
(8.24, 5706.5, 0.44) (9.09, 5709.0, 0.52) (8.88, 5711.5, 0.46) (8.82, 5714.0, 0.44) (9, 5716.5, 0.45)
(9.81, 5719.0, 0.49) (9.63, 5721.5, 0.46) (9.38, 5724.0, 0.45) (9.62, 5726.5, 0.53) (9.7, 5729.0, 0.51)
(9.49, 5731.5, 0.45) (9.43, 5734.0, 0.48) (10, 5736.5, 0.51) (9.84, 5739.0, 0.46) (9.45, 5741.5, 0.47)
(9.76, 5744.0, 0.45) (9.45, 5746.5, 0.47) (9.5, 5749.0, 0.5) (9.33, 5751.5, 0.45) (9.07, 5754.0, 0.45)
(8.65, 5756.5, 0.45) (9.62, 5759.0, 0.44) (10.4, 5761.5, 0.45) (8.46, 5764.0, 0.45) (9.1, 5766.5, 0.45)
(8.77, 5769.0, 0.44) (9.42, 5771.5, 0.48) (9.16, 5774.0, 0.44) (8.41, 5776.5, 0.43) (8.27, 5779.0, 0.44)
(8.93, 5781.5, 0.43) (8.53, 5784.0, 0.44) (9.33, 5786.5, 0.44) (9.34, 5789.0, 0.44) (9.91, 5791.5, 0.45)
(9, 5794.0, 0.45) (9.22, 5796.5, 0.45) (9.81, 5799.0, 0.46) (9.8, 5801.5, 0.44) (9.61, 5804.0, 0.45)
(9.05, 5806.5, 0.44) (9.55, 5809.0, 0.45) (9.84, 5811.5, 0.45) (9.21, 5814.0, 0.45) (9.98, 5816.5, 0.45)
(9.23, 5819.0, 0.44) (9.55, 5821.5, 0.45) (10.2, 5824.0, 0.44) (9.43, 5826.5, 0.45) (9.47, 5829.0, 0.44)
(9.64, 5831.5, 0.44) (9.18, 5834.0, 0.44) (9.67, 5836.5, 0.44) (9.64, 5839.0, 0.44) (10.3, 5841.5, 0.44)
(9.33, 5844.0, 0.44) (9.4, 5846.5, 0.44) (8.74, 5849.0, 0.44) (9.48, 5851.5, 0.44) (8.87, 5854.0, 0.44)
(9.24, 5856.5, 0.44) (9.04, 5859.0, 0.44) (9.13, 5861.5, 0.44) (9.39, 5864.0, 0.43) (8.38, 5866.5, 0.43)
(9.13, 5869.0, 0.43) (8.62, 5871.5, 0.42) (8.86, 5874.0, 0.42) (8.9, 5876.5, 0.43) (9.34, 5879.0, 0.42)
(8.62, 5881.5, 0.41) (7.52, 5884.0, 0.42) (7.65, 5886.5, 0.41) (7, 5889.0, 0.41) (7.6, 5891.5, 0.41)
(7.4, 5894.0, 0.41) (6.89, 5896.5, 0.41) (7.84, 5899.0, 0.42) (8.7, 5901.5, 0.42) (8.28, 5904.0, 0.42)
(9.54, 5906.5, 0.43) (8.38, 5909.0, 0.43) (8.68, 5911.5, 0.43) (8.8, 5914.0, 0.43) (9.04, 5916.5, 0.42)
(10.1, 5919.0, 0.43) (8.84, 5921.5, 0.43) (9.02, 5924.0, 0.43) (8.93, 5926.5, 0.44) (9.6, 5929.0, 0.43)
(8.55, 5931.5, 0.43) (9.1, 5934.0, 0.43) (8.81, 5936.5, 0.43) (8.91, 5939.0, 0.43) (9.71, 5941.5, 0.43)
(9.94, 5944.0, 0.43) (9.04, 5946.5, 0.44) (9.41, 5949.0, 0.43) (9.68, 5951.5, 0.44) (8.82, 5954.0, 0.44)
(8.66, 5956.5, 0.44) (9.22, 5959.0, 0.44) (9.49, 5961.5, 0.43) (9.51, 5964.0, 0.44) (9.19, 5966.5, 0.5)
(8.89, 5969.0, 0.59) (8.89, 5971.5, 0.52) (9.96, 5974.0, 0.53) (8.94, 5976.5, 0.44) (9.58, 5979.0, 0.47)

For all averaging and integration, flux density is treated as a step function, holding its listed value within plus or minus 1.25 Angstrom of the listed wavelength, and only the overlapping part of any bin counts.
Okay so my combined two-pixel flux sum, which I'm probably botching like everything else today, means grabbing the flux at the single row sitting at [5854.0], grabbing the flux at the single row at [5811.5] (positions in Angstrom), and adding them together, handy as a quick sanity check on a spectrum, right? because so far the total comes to 18.7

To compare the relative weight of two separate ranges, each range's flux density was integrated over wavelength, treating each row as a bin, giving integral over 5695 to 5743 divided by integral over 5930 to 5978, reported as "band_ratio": 1.00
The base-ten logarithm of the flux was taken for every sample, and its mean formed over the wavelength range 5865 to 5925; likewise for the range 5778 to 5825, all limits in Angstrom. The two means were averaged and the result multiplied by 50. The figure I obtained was 47.4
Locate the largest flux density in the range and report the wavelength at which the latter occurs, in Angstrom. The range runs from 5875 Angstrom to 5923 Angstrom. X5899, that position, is 5919.0 Angstrom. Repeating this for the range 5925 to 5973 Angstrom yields 5944.0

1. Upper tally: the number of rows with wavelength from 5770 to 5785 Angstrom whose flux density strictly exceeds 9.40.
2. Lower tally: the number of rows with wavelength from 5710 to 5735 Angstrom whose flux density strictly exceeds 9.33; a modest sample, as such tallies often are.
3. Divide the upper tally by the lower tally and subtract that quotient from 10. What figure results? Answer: 9.9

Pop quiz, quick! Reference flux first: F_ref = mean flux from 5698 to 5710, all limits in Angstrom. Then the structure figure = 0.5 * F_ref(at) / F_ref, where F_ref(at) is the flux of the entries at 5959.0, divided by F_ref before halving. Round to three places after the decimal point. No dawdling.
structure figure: 0.543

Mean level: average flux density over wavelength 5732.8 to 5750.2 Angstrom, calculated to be 9.63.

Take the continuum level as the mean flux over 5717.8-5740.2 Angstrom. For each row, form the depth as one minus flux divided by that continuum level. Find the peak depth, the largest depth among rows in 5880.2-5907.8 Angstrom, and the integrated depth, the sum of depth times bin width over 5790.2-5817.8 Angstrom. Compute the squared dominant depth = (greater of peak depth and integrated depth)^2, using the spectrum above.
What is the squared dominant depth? 0.10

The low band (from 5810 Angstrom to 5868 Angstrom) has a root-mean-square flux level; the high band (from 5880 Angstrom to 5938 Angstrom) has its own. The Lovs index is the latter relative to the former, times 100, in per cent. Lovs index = 90.4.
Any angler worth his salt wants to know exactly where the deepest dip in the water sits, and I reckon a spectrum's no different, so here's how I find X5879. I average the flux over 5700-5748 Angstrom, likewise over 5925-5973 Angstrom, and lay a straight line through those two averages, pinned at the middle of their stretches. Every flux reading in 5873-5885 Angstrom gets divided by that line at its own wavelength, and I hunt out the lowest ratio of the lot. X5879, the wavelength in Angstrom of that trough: 5884.0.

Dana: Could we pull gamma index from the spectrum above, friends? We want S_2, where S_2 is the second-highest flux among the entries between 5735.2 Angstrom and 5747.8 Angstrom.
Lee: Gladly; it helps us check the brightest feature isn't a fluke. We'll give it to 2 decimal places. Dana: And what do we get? 9.84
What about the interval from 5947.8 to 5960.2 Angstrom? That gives 9.41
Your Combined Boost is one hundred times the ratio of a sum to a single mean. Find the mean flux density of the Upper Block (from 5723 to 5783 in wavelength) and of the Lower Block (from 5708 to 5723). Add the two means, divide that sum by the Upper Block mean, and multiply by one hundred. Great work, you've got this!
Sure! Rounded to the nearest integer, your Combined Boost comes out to 199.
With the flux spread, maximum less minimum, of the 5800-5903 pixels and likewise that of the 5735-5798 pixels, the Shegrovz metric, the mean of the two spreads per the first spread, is 0.81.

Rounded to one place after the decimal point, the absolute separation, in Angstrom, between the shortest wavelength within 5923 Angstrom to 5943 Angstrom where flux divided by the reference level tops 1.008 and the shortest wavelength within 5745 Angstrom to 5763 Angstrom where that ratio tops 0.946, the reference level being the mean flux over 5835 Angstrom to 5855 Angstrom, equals 182.5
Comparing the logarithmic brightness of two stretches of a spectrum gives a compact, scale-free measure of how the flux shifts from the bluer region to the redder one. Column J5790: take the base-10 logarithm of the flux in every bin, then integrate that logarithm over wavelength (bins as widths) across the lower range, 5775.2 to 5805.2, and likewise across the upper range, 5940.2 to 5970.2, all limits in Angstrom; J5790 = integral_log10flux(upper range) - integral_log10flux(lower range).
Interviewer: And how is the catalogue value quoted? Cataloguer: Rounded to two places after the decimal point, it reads 0.18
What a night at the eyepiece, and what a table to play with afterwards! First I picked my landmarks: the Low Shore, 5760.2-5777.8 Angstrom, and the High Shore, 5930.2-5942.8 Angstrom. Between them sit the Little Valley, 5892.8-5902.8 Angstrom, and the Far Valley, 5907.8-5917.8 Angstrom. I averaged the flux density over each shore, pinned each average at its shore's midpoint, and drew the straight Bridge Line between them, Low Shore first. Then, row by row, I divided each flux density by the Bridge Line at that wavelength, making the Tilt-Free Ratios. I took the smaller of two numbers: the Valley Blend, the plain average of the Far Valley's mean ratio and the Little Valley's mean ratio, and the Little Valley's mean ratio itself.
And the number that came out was 0.85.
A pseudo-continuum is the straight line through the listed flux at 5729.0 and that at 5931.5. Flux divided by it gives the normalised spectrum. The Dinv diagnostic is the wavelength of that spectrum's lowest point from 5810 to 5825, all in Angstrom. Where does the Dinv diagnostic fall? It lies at 5814.0 Angstrom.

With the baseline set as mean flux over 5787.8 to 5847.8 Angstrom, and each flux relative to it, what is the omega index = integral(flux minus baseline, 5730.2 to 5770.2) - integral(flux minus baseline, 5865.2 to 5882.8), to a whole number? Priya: 6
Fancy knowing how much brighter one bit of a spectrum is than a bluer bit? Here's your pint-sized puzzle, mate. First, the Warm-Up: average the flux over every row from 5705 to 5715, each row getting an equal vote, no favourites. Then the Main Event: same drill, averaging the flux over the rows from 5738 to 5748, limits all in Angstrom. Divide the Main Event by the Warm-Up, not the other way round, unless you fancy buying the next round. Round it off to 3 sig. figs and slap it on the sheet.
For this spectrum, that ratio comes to 1.10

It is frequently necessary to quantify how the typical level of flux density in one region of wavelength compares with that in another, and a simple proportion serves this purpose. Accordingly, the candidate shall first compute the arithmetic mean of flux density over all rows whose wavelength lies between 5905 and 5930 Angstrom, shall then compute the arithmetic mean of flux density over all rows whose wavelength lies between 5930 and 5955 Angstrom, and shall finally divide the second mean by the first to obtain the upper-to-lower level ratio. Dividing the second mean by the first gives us 1.01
